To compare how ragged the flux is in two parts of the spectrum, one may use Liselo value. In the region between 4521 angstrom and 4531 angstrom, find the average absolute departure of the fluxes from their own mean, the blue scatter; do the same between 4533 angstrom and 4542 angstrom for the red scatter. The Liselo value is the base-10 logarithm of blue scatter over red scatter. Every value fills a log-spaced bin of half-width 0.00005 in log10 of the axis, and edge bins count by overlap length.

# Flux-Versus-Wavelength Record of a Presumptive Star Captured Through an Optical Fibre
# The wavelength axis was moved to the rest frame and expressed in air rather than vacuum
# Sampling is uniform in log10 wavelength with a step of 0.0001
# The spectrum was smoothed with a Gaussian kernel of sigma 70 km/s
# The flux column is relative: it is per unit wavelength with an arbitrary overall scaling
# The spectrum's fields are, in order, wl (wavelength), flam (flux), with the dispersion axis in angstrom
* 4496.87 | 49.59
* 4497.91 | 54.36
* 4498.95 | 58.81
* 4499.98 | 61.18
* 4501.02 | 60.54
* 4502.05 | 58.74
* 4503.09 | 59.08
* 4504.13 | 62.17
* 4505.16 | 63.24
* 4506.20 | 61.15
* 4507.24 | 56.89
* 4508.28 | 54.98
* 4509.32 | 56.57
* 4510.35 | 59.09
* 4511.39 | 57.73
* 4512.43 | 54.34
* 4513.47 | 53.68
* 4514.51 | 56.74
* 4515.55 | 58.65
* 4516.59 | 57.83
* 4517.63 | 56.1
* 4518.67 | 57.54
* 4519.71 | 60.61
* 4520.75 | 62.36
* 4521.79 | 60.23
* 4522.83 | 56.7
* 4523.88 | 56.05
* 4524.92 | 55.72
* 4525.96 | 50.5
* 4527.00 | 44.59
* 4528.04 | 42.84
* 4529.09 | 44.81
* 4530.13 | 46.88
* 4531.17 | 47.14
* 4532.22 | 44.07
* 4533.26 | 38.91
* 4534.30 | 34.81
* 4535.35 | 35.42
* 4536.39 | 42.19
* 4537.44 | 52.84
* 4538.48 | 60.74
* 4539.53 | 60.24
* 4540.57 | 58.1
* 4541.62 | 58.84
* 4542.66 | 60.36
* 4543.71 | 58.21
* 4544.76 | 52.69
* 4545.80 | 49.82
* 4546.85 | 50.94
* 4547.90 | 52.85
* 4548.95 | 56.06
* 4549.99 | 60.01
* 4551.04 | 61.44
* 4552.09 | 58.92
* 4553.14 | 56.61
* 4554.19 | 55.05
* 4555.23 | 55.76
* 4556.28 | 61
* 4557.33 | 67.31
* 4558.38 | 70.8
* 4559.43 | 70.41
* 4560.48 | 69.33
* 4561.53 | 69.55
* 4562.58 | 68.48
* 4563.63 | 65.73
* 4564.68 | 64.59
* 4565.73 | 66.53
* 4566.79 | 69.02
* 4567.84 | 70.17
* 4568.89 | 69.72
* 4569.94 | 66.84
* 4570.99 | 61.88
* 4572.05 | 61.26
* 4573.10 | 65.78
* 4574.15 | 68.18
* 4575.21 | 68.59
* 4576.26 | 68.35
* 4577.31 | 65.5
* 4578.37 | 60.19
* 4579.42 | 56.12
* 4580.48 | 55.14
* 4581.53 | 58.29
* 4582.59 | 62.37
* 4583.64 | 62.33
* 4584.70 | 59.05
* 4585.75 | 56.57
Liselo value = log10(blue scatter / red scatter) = -0.26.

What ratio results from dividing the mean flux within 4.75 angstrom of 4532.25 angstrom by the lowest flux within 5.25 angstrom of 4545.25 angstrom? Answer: 0.84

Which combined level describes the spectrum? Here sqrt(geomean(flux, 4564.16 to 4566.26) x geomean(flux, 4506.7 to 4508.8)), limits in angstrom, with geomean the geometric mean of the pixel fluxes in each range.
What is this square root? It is 61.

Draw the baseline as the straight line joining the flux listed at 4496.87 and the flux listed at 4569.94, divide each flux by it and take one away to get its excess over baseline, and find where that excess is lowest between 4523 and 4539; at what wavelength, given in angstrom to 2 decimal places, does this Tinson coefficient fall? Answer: 4534.30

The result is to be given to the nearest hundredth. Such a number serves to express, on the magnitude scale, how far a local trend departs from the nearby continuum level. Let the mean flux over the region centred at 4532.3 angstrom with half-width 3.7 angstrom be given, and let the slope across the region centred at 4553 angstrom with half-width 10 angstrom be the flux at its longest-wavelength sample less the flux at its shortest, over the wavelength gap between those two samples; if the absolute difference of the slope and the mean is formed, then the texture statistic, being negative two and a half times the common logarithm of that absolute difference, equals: -4.04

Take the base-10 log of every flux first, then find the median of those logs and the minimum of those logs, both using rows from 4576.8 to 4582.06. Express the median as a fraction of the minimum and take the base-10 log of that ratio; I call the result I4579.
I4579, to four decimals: 0.0060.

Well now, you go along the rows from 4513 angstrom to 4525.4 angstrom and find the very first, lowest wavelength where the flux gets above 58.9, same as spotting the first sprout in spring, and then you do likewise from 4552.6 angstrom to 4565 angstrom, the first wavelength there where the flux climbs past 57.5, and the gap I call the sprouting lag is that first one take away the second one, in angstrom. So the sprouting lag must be -36.6 angstrom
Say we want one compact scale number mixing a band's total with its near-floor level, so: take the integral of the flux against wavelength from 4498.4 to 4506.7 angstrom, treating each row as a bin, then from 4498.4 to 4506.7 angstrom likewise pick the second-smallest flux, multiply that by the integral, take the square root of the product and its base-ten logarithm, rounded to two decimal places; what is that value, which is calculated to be 2.24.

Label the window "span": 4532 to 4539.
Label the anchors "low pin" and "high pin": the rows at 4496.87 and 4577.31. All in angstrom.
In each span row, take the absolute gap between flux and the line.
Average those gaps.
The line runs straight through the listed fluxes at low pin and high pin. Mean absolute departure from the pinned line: 14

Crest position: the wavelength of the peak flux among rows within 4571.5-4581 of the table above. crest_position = 4575.21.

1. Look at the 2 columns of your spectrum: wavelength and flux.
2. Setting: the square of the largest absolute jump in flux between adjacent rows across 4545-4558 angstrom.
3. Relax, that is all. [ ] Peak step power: 40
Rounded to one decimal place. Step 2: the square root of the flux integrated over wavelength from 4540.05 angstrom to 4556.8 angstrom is 30.8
